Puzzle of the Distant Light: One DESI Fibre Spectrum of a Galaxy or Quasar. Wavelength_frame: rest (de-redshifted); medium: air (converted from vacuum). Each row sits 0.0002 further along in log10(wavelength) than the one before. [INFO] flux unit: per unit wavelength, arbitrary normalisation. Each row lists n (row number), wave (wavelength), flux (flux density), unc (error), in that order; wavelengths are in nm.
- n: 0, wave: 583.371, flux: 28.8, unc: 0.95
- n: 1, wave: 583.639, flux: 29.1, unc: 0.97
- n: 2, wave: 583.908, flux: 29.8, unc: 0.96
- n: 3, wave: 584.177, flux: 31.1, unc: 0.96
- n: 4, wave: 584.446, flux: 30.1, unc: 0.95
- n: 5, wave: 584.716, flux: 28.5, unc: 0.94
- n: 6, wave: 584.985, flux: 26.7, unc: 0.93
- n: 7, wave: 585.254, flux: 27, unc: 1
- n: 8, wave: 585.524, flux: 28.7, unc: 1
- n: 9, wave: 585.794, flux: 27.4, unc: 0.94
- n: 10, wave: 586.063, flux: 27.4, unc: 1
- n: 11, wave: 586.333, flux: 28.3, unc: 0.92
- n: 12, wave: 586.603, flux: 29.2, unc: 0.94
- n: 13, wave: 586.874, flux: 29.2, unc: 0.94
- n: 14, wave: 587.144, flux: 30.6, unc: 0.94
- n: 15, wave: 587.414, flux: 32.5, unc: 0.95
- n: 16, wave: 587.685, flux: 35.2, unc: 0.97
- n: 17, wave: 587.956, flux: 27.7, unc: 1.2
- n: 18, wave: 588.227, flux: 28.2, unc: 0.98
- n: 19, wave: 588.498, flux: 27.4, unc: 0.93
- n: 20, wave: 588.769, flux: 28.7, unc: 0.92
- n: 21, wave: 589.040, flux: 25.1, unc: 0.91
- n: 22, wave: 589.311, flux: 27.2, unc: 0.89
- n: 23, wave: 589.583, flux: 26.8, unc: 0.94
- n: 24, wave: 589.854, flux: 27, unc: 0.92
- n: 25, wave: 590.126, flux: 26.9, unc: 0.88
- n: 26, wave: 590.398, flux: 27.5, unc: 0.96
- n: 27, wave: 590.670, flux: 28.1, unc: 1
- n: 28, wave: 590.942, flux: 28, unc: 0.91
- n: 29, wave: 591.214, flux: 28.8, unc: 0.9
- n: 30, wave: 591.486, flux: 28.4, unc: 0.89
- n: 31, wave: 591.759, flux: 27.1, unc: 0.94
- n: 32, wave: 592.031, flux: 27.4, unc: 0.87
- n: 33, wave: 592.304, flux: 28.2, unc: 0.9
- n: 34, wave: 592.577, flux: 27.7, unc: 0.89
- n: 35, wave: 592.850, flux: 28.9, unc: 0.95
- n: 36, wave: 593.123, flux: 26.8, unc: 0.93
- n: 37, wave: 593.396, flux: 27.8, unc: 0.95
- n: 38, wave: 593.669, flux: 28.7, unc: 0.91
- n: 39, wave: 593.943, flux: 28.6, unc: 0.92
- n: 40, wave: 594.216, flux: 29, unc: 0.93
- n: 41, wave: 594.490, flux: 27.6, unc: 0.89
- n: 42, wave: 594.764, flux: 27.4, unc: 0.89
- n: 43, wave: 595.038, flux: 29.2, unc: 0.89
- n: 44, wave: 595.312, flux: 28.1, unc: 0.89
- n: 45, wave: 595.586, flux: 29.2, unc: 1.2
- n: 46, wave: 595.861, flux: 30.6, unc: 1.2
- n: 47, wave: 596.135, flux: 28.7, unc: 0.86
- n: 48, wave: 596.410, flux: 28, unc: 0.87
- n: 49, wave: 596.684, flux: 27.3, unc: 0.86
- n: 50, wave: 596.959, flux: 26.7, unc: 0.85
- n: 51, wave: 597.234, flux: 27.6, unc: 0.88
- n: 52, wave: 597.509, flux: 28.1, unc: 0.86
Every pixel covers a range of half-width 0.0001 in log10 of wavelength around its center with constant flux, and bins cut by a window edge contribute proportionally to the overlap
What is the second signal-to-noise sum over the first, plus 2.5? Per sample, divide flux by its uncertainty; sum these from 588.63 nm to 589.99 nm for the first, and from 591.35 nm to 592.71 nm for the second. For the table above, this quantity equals 3.55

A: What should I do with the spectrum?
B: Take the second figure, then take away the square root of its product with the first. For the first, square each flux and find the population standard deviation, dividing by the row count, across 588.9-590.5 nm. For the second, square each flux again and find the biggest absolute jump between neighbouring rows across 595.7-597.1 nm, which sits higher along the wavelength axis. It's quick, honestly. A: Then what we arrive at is 45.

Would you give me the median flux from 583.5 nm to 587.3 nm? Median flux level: 28.9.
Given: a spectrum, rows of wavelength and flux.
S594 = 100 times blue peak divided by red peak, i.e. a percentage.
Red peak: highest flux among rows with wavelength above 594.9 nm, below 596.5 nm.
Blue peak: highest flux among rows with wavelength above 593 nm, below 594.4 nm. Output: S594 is 95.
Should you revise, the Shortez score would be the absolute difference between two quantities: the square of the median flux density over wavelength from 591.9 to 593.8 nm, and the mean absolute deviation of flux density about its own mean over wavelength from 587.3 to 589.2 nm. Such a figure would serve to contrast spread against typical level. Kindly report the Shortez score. 770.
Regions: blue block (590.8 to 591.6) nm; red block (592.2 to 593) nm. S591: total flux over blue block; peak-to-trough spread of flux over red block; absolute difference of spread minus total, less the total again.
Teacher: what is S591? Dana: -1.2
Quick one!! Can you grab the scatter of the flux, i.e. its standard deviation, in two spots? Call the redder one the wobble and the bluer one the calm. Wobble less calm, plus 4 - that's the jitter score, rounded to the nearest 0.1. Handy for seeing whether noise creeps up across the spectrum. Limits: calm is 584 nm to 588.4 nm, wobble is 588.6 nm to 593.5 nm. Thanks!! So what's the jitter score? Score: 2.7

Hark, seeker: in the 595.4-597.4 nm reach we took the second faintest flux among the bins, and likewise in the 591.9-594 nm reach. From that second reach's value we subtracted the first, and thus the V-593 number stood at 0.1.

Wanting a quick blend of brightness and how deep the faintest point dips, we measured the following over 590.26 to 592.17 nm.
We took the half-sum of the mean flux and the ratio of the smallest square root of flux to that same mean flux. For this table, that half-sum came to 14.0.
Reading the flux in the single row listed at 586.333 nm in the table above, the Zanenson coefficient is 28.3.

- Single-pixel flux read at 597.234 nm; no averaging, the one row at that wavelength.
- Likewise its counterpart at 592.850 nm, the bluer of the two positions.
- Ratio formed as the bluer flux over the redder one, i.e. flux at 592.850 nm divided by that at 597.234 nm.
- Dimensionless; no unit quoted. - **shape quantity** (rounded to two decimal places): 1.05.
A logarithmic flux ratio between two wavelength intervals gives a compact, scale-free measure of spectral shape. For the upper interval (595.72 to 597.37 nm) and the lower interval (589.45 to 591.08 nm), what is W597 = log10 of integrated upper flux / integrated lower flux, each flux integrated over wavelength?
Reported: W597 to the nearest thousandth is 0.017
